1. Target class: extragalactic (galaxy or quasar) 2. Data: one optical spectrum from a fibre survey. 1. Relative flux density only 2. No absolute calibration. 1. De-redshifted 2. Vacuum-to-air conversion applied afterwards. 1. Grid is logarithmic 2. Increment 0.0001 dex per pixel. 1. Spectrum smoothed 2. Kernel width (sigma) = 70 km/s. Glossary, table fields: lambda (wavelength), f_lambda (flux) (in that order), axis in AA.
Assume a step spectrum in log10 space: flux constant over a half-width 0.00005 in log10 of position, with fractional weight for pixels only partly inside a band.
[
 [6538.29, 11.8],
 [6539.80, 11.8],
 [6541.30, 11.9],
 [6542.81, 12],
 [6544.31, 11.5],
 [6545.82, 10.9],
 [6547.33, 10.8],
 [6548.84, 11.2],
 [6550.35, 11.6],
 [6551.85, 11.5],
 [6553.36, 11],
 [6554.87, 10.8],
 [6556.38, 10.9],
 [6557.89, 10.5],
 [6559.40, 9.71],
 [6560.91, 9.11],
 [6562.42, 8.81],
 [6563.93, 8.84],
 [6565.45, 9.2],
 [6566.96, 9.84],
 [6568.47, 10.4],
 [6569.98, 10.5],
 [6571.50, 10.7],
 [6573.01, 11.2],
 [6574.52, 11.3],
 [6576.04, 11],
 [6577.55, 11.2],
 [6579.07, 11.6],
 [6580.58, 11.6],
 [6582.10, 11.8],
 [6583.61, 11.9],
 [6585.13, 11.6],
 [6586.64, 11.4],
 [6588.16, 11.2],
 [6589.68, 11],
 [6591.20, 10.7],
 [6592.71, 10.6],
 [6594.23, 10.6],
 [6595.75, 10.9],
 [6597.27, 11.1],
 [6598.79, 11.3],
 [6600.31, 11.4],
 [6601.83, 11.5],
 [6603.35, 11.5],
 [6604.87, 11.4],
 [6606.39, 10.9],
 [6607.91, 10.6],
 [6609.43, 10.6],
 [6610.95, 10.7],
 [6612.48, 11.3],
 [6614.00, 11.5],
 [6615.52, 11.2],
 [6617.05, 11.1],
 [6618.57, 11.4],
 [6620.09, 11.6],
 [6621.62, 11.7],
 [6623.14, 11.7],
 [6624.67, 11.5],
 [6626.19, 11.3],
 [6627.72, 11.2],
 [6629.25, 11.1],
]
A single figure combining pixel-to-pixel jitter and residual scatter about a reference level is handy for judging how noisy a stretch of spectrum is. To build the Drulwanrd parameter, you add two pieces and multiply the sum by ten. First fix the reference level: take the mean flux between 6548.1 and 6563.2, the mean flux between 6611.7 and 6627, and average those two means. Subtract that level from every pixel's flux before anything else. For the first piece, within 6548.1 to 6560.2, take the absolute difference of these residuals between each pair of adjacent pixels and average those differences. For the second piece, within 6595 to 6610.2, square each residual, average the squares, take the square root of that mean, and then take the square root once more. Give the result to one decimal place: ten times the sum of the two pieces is 9.6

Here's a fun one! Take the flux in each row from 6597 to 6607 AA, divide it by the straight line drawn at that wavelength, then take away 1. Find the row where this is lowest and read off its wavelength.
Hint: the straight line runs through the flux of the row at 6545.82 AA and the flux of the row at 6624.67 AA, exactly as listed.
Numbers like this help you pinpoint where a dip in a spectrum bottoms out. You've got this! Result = 6606.39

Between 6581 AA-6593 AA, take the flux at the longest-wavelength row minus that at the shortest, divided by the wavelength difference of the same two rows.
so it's -0.11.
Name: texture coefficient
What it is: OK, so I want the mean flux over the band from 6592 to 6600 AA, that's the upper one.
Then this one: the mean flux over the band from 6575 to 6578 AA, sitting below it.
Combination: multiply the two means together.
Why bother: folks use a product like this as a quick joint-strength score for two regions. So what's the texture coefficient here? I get 121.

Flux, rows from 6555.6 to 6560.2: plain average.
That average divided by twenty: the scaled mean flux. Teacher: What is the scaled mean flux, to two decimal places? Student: 0.52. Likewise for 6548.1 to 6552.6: 0.57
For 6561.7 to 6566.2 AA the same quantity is 0.45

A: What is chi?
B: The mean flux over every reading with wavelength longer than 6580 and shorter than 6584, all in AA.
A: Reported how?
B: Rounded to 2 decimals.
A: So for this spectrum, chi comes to 11.77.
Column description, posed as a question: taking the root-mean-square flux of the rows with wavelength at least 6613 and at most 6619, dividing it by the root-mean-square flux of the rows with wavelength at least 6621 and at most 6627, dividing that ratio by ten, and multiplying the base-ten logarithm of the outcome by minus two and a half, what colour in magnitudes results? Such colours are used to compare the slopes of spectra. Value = 2.524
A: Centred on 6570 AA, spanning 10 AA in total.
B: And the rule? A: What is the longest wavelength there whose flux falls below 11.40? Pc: 6574.52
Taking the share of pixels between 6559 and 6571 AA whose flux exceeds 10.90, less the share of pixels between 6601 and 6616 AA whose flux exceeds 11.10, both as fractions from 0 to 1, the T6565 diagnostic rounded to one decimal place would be -0.6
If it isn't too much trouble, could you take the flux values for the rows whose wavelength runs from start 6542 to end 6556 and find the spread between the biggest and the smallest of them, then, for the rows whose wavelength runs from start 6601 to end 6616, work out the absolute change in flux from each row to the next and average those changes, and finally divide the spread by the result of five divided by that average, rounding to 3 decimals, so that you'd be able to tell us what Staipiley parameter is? 0.056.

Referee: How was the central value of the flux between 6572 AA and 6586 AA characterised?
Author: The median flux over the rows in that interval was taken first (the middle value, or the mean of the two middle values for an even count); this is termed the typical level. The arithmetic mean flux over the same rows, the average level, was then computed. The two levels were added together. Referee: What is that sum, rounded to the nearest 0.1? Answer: 23.1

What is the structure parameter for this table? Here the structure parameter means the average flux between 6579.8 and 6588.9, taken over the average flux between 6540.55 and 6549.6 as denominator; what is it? 1.02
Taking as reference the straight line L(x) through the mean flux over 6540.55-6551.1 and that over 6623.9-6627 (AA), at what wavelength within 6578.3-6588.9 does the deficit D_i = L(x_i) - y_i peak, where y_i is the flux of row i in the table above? 6588.16 AA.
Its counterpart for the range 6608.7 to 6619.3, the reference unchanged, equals 6609.43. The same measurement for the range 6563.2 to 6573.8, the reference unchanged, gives 6563.93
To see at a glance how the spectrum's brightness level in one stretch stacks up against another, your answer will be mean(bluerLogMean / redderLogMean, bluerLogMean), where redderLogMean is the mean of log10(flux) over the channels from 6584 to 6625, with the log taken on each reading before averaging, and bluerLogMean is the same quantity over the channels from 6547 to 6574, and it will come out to 0.99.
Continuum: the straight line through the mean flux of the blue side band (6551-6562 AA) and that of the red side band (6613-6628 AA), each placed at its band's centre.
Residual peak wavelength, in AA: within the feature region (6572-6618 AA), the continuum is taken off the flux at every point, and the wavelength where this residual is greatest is 6583.61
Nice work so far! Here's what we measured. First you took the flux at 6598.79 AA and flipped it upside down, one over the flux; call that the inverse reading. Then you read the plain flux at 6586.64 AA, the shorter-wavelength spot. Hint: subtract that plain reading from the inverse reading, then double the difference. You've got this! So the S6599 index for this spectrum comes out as -22.6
